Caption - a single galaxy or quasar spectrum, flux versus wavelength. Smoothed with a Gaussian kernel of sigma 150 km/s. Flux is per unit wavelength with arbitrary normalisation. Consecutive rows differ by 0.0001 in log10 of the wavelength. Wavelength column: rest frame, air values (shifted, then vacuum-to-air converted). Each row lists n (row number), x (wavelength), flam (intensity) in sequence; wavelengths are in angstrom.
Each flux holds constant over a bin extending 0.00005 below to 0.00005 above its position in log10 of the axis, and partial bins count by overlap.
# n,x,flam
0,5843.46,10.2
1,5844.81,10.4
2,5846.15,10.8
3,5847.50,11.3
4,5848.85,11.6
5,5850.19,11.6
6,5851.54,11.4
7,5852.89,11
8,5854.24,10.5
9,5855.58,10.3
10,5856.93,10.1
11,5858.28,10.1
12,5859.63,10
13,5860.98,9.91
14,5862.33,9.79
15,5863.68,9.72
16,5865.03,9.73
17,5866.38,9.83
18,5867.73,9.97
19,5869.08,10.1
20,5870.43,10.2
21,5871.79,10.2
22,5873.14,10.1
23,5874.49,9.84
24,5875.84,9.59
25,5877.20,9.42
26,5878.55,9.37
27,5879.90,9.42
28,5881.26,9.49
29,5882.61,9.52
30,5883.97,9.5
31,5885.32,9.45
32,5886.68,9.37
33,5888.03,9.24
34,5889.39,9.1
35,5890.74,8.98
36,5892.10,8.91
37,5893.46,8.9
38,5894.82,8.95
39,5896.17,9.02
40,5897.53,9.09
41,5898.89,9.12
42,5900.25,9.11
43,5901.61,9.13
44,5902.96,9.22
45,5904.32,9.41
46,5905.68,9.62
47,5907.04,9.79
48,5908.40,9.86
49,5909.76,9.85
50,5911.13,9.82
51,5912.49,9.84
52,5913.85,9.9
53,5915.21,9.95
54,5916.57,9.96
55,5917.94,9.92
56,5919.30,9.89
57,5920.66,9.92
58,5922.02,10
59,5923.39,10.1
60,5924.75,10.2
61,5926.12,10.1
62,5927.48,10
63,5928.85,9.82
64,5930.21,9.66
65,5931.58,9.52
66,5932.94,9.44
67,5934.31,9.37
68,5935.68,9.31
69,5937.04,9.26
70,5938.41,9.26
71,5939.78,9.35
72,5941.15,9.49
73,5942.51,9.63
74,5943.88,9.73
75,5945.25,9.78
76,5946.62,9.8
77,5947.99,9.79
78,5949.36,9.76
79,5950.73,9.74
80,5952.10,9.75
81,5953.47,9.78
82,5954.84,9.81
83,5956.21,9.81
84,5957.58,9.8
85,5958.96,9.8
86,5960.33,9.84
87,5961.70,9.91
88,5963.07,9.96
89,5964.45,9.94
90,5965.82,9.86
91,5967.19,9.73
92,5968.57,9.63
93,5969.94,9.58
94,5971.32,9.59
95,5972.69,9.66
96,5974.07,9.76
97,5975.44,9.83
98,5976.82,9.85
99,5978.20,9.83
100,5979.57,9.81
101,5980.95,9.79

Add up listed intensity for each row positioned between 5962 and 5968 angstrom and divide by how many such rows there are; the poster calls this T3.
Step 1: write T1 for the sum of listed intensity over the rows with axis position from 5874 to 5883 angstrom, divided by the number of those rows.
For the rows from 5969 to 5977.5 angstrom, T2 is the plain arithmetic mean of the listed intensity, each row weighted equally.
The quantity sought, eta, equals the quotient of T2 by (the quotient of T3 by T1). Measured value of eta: 9.4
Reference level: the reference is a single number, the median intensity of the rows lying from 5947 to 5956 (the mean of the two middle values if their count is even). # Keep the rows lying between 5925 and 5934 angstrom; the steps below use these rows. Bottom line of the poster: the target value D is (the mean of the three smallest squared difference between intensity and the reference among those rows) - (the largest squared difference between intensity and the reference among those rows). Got -0.09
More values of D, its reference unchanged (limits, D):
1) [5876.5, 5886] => -0.09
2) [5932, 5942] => -0.14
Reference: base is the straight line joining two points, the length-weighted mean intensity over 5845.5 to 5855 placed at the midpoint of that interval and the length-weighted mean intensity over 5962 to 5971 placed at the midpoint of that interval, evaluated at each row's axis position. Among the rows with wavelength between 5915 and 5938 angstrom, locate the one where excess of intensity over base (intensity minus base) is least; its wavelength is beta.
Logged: 5937.04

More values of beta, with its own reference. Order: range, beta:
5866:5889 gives 5888.03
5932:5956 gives 5937.04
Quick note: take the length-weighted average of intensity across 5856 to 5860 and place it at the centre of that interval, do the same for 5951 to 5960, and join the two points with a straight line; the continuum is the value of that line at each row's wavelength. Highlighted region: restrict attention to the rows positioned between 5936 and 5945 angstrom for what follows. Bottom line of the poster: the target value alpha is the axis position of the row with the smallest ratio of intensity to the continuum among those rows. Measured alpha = 5937.04 angstrom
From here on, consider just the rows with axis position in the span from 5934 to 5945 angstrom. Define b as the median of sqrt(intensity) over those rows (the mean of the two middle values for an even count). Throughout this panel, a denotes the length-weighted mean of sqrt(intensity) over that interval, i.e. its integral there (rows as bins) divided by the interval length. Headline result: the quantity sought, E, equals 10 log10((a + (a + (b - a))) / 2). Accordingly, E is 4.87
